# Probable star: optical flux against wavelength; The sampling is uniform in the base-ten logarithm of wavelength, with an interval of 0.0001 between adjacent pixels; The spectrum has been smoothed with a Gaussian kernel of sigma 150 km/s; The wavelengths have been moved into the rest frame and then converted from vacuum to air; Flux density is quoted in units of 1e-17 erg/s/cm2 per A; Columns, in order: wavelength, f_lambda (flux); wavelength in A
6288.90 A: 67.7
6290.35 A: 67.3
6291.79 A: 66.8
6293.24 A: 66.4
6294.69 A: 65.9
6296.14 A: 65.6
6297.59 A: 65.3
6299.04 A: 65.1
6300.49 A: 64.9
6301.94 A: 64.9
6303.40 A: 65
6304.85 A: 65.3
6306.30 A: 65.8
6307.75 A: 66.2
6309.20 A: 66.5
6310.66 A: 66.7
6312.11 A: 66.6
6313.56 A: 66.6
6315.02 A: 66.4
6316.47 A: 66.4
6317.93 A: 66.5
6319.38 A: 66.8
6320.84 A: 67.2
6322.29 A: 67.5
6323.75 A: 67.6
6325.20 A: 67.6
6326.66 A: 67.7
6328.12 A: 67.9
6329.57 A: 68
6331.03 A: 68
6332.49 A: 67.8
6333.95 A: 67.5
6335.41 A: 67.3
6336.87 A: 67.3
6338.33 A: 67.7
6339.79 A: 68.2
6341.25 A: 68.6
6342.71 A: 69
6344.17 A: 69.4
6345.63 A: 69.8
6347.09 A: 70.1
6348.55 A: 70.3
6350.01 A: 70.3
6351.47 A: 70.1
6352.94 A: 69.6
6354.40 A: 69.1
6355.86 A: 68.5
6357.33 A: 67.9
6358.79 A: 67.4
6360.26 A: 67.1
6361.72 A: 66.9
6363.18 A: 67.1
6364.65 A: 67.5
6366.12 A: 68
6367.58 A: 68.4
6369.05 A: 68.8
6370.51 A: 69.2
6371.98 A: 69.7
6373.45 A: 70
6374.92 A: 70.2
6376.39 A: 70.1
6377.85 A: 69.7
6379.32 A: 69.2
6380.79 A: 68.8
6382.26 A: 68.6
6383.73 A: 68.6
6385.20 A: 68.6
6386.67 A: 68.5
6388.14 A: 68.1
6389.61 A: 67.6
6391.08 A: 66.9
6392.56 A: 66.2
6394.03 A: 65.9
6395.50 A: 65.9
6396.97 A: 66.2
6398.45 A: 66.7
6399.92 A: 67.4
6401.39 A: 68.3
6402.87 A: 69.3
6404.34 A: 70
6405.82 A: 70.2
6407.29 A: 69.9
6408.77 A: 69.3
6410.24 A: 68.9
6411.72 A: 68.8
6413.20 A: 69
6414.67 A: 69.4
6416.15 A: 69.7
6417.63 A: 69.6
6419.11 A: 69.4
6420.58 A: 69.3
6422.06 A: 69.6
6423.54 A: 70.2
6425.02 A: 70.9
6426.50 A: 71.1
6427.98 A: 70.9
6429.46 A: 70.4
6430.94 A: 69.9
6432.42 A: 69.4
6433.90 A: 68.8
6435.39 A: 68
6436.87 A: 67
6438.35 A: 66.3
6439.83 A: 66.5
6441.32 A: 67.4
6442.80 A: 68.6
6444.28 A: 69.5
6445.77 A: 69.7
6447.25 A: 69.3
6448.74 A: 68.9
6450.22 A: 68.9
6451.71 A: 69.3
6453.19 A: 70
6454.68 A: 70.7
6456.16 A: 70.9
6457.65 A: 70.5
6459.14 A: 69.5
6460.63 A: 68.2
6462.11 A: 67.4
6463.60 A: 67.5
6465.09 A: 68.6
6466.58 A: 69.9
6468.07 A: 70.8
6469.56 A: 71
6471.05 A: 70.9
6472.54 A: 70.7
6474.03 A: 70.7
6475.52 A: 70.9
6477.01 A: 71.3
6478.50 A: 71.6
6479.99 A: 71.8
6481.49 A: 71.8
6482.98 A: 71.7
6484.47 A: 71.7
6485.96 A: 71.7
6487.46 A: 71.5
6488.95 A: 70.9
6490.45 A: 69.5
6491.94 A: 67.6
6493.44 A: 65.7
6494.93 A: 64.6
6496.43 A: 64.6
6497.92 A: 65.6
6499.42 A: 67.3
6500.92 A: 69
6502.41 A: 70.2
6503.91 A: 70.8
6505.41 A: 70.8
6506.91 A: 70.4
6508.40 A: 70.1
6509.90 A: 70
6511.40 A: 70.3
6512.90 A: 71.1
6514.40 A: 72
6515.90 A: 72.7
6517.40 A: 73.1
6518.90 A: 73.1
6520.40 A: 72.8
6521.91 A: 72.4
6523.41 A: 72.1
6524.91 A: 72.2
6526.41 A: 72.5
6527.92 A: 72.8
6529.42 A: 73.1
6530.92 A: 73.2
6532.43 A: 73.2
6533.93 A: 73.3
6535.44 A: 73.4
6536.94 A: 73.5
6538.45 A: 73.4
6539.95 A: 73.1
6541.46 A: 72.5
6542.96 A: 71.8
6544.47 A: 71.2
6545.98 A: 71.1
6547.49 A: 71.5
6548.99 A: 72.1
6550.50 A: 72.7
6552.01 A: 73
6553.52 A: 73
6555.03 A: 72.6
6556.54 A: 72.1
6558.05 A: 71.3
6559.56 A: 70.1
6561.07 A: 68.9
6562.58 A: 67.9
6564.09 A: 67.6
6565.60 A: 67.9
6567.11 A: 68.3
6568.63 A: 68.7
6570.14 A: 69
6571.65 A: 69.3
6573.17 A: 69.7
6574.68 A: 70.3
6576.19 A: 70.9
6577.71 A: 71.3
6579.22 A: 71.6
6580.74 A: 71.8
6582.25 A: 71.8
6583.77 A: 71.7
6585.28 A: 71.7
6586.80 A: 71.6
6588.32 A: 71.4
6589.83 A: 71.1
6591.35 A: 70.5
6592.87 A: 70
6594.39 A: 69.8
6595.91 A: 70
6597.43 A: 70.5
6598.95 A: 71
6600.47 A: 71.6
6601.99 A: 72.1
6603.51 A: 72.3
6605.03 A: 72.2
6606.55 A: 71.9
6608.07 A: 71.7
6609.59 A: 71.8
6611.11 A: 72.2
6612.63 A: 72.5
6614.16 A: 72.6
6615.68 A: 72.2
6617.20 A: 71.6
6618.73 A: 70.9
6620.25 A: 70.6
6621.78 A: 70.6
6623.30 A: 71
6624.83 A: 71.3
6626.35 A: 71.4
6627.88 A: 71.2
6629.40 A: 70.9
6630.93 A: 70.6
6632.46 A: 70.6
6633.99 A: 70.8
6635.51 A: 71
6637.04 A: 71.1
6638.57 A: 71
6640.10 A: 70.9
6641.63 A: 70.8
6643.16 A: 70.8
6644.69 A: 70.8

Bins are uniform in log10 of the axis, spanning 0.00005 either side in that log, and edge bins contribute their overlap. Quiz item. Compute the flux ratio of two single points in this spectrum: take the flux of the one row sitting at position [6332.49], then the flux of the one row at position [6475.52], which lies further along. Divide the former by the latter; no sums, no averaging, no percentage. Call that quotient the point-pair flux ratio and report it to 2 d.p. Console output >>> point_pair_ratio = 0.96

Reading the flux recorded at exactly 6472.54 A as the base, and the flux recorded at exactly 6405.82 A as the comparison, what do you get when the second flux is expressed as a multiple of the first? 0.99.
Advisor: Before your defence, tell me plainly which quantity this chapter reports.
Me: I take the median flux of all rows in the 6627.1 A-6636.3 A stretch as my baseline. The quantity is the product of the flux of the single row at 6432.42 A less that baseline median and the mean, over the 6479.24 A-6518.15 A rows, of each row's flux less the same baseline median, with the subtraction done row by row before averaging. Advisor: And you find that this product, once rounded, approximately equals 1.43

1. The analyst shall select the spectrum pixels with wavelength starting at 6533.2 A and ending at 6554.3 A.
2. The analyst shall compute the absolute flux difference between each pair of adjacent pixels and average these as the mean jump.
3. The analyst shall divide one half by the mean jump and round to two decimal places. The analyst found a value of 1.44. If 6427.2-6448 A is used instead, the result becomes 0.77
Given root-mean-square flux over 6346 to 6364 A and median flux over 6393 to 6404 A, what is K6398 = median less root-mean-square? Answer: -2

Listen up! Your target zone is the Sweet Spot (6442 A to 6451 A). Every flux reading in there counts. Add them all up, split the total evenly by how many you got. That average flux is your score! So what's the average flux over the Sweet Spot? 69.1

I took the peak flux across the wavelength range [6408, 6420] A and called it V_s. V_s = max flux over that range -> 69.7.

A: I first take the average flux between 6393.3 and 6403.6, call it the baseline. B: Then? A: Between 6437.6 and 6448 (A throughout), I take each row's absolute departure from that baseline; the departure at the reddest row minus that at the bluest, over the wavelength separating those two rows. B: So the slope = 0.16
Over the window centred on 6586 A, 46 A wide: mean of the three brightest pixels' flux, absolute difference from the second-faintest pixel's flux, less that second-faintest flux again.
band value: -64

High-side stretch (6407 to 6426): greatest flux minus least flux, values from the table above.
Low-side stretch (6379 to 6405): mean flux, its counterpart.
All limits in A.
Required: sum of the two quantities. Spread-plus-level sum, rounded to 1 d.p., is 69.9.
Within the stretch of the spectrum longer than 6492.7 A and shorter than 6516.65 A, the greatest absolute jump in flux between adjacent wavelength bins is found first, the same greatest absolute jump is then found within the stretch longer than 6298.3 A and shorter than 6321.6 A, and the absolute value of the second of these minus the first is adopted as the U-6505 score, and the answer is 1.20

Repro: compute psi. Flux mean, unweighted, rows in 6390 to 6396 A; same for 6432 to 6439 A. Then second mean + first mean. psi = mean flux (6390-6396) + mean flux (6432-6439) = 134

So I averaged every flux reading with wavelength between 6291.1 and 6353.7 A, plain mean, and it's 67.3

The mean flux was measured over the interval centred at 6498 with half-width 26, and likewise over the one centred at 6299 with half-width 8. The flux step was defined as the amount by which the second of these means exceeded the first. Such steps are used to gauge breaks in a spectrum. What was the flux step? -4.8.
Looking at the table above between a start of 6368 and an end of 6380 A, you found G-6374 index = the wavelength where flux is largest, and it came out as 6374.92 A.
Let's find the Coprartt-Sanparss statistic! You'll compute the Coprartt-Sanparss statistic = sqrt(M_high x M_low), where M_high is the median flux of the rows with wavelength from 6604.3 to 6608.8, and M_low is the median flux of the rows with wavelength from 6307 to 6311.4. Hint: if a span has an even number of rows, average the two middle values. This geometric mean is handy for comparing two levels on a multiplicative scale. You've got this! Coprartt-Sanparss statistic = 69.1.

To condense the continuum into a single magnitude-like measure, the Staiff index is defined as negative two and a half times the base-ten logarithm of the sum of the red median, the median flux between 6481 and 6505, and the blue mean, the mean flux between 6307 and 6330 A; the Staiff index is -5.341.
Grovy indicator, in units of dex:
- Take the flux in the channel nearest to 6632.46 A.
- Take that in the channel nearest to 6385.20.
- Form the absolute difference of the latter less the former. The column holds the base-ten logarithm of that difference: 0.30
